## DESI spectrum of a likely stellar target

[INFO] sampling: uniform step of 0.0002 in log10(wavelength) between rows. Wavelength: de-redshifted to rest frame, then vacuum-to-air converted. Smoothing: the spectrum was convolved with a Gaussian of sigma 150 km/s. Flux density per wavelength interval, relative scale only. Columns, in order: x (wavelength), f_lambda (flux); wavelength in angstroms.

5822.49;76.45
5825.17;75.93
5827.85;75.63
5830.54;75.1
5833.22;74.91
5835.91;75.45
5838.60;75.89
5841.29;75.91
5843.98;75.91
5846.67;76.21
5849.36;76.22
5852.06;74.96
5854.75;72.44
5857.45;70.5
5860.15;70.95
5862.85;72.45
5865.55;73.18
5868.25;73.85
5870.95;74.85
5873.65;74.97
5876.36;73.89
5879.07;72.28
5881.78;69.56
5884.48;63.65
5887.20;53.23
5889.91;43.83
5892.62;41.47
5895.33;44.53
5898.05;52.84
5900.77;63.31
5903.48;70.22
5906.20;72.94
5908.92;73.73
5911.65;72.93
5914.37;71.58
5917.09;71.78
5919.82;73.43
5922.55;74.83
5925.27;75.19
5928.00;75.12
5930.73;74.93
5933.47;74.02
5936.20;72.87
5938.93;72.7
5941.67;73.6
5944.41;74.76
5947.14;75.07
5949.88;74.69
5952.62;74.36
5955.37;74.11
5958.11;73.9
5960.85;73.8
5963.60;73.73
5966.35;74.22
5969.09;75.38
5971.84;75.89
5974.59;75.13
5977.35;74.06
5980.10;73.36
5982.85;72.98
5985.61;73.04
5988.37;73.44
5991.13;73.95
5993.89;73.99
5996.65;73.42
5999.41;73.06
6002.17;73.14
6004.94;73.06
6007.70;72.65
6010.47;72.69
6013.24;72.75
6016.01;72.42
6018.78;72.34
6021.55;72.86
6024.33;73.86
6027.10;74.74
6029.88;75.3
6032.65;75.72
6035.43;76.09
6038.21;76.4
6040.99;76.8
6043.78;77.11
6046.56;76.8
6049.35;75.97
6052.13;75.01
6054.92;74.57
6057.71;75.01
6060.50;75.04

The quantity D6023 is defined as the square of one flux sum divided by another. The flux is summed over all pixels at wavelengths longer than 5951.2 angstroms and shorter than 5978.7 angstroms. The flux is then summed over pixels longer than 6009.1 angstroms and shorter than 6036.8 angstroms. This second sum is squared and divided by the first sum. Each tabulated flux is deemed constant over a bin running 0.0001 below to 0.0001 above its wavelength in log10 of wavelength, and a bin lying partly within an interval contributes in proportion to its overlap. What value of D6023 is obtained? 733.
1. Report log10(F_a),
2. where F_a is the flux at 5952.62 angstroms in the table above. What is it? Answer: 1.87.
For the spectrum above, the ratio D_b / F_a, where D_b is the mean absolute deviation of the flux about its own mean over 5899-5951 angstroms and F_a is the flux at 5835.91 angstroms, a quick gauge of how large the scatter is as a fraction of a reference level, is 0.022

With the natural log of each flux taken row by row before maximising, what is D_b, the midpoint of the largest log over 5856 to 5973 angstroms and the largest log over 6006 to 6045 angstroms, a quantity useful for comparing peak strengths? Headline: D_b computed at 4.34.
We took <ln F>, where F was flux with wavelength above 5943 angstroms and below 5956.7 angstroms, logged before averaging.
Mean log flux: 4.31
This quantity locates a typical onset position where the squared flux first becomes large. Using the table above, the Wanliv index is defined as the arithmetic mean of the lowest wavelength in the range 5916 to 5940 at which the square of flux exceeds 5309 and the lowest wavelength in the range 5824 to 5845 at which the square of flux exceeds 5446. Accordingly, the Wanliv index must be 5872.5 angstroms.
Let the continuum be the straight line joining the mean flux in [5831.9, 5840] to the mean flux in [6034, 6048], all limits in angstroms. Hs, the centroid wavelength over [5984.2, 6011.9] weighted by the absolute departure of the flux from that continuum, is 5998.9 angstroms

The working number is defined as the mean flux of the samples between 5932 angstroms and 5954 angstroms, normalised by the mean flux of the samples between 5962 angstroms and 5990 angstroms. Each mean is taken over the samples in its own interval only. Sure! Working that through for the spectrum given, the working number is 1.00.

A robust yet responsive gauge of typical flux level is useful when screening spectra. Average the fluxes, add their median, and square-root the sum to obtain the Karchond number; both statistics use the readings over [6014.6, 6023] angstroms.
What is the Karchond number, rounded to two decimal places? 12.04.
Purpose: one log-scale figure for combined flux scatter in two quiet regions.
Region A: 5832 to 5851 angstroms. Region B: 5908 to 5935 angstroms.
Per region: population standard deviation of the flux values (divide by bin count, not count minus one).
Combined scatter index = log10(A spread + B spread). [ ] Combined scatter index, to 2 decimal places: 0.23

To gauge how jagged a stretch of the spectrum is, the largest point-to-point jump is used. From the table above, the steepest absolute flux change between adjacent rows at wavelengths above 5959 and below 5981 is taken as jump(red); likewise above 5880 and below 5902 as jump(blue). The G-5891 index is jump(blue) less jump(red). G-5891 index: 9.3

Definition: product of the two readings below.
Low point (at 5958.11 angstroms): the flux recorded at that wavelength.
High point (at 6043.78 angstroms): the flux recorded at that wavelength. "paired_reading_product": 5698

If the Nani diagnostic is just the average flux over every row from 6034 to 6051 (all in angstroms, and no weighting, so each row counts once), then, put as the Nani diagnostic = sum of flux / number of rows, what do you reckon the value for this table 76.5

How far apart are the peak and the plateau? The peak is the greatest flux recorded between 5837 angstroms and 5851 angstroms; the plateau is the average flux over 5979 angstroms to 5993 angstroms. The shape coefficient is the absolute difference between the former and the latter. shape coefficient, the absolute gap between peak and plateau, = 2.9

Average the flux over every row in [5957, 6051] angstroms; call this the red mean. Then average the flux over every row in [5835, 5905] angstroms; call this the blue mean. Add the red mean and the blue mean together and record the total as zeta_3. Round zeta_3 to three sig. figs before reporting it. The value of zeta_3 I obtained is 142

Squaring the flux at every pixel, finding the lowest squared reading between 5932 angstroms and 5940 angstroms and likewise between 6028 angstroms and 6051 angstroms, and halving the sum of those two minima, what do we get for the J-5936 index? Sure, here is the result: 5478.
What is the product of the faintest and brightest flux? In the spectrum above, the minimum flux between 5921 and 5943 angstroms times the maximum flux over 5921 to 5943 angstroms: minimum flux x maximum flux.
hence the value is 5466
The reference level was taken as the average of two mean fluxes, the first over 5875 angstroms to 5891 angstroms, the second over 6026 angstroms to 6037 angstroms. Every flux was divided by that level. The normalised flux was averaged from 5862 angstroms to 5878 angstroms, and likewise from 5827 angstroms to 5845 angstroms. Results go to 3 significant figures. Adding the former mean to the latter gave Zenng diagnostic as 2.16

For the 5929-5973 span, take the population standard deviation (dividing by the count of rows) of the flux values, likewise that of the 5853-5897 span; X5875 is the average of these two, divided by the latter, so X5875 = 0.5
